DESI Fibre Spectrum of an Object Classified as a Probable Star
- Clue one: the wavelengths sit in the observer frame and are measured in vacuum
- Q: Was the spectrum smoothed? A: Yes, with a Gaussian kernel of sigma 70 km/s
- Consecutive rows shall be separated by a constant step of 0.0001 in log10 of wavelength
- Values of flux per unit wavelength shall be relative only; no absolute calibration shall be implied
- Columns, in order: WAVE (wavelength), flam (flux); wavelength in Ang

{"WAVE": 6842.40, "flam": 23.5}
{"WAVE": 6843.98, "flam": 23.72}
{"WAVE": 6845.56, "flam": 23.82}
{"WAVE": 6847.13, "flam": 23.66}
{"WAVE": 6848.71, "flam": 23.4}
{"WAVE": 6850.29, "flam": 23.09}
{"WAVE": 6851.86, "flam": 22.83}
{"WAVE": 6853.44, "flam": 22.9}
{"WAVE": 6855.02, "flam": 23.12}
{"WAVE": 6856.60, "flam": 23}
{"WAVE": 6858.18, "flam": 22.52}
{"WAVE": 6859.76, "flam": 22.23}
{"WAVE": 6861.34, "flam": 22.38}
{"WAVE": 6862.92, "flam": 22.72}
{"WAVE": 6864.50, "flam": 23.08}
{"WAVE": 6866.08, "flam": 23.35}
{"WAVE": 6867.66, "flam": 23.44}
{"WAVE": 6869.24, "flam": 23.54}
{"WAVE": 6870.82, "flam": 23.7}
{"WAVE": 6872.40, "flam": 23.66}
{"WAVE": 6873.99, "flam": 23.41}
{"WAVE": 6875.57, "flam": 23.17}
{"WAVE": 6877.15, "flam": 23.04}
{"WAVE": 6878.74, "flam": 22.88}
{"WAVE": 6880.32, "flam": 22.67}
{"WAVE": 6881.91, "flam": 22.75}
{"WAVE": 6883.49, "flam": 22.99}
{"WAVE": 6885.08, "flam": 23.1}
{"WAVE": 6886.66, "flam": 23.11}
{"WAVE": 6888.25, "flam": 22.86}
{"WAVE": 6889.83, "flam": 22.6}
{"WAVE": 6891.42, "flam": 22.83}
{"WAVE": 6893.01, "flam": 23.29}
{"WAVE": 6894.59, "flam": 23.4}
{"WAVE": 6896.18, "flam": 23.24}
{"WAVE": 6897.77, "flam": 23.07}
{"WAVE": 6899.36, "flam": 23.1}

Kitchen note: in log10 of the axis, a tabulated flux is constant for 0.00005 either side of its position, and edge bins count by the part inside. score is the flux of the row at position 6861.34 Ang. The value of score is 22.38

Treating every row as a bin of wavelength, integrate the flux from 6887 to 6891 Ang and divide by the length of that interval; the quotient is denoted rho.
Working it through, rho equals 22.8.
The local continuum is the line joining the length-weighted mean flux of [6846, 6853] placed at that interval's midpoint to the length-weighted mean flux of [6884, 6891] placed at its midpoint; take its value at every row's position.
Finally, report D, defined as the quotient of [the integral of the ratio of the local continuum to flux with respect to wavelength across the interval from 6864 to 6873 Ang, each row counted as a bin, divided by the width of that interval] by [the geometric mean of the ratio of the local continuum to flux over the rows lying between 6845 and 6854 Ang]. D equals 0.99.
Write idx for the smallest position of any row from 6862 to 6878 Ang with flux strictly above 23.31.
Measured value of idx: 6866.08 Ang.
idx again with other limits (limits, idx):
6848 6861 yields 6848.71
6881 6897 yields 6894.59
